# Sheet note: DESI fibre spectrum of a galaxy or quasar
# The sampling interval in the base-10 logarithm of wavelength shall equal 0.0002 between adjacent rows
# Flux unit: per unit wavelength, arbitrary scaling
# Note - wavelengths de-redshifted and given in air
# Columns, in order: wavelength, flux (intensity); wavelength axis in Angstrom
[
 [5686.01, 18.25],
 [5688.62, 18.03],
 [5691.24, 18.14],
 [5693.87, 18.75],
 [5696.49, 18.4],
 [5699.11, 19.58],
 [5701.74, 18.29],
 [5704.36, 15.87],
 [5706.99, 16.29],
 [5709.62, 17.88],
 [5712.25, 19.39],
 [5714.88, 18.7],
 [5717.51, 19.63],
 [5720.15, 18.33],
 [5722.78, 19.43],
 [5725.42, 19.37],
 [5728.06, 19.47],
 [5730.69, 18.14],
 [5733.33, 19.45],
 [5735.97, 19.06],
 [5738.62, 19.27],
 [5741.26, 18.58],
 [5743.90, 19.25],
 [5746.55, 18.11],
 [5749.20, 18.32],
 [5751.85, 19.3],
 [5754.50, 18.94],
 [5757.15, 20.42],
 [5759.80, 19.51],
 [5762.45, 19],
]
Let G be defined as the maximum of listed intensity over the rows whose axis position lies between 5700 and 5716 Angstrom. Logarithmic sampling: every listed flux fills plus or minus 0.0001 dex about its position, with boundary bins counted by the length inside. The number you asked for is 19.39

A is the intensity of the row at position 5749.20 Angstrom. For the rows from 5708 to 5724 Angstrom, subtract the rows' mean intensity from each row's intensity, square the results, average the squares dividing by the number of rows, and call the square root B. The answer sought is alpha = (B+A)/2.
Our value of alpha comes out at 9.5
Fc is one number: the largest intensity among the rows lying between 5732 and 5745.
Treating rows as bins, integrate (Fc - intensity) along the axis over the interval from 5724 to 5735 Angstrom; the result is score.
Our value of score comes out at 4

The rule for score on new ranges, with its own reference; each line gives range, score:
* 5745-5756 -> 8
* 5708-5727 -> 10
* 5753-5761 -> -1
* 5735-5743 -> 4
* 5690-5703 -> 11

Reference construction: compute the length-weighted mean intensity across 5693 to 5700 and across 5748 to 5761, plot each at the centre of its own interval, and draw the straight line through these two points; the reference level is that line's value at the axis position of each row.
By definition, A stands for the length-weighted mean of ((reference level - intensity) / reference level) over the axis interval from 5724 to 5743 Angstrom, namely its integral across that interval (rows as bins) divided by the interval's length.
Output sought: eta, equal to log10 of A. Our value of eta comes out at -2.3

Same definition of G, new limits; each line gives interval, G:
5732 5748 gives 19.45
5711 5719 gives 19.63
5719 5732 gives 19.47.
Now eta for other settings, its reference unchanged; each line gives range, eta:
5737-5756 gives -1.7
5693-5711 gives -1.2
